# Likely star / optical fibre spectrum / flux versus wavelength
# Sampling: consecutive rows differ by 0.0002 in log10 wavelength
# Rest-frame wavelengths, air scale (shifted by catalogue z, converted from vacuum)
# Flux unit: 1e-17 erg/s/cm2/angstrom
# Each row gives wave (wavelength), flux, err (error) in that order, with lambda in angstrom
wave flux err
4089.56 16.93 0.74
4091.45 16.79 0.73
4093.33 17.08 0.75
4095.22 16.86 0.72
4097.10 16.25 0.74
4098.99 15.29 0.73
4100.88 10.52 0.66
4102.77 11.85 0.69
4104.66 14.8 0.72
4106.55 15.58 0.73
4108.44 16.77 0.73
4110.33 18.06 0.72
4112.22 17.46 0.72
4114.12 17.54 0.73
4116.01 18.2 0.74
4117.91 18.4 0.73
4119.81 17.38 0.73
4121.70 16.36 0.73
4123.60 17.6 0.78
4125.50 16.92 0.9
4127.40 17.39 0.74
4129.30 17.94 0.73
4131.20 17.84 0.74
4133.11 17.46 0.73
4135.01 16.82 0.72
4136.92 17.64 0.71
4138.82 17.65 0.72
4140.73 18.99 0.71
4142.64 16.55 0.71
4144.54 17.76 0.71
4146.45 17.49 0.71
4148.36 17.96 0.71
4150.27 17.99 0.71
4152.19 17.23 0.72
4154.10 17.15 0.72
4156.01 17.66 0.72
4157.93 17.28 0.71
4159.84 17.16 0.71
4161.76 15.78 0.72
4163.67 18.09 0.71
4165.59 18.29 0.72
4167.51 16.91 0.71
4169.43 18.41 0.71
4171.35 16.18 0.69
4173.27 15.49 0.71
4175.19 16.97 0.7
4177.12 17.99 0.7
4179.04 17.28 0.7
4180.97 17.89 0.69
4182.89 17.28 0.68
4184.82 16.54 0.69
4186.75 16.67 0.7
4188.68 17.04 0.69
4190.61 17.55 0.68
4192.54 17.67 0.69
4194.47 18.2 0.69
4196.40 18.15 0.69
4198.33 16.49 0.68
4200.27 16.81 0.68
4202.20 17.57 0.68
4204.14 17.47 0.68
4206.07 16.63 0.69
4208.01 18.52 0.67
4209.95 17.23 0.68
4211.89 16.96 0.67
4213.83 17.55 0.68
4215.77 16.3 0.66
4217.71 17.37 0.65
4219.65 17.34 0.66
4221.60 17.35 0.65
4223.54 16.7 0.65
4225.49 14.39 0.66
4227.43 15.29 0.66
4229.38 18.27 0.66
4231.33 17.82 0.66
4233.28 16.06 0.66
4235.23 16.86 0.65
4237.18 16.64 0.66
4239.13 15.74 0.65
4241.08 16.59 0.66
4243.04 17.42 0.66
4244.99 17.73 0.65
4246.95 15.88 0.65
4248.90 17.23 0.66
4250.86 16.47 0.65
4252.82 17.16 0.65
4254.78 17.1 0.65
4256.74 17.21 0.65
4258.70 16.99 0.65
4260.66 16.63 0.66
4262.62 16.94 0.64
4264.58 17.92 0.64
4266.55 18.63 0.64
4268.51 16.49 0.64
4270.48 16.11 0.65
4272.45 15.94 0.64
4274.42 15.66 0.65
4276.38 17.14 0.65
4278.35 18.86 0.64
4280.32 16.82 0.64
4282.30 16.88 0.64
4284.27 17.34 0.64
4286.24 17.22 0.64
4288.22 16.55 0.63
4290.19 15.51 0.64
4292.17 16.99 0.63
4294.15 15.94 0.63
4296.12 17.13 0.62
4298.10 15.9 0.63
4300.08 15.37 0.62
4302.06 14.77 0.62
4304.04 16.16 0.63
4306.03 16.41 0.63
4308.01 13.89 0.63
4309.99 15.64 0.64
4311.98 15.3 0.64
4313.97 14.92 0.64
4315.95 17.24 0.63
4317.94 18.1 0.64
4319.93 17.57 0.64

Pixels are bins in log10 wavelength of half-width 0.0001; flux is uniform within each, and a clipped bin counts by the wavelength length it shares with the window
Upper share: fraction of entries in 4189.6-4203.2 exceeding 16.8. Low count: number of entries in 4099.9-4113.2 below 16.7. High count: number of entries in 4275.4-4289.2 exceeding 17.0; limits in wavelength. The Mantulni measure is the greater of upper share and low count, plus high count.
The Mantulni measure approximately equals 8.0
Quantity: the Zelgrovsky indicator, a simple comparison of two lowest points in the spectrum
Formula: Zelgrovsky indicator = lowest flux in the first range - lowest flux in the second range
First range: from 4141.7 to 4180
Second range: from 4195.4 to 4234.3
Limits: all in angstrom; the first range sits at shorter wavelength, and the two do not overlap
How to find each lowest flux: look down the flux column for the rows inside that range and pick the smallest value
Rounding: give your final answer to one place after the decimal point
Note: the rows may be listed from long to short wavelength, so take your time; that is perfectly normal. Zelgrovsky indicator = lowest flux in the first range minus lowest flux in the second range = 1.1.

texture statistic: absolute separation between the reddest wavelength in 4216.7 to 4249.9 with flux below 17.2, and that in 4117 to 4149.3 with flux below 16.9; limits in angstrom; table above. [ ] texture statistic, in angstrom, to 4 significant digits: 104.3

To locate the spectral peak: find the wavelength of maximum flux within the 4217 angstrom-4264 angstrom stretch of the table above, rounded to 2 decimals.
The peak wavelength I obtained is 4229.38 angstrom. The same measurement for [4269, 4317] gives 4278.35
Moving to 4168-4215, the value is 4208.01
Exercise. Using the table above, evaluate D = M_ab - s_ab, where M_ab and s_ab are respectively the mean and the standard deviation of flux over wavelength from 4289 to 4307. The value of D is 15.3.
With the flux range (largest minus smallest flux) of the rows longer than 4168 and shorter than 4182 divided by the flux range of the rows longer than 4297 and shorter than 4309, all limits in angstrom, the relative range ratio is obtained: 1.2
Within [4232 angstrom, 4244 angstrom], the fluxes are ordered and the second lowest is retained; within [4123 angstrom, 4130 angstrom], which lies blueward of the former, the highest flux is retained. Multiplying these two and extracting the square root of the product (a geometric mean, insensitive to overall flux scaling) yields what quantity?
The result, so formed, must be 17.0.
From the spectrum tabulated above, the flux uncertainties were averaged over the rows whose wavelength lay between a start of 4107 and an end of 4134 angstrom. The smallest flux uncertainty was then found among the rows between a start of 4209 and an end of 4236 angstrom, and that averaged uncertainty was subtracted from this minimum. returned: -0.10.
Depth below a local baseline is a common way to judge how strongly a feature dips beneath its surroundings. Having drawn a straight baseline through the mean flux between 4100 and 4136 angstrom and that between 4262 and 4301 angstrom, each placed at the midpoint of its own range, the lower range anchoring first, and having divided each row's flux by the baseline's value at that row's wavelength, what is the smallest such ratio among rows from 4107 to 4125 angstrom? 0.99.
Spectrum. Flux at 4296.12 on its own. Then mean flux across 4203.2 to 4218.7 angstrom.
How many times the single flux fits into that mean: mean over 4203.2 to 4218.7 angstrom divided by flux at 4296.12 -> 1.01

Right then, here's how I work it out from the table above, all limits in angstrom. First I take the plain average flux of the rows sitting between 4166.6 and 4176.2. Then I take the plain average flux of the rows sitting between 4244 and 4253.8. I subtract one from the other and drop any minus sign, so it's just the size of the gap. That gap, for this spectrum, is 0.10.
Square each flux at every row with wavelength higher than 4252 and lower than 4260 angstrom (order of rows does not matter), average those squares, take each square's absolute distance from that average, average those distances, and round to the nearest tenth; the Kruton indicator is 2.4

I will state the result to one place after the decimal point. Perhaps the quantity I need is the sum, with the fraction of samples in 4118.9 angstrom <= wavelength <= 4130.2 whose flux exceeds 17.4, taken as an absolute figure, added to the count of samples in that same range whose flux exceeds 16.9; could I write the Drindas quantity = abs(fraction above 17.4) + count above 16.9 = 5.3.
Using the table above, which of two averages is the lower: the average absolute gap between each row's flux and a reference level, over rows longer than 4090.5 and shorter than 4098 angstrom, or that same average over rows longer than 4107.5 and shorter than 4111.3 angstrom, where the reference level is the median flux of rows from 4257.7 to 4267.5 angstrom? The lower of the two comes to 0.29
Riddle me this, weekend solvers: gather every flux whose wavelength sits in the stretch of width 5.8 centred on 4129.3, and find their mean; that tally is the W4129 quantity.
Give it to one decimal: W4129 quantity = 17.7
